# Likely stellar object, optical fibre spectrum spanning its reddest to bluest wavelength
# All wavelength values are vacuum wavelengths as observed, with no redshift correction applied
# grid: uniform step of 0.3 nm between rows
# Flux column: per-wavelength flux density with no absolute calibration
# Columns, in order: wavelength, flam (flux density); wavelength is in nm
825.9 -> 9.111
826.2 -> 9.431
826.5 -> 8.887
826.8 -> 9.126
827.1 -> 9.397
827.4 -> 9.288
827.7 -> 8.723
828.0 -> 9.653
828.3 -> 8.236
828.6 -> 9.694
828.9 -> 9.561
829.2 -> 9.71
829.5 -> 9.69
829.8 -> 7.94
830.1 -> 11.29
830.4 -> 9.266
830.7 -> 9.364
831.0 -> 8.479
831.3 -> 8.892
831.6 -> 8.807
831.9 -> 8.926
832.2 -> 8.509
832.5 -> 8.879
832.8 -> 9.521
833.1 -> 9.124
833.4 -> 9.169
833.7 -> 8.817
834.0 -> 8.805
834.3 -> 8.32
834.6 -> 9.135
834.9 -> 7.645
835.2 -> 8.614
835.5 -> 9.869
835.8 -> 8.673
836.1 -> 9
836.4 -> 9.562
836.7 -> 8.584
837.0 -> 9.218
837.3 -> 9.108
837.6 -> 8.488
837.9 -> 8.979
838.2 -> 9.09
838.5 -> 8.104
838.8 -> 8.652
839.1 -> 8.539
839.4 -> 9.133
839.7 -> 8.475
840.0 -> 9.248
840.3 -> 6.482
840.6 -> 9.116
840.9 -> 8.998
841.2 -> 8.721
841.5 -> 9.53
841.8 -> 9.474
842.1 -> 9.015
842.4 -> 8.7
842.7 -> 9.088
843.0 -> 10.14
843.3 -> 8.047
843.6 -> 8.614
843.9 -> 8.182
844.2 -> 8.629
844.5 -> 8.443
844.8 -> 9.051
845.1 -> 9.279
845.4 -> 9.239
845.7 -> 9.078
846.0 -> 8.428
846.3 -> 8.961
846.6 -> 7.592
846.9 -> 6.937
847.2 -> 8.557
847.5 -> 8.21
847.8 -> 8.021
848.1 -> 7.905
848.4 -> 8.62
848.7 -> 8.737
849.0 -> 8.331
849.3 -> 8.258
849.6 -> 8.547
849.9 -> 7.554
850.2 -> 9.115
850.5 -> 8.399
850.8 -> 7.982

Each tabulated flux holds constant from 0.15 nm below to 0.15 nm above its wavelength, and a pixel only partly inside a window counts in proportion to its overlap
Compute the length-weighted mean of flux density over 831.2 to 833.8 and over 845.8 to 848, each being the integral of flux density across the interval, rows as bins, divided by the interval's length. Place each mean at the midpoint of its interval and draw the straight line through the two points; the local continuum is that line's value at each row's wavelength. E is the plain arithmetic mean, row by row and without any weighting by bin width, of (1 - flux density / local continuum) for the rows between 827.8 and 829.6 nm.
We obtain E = -0.026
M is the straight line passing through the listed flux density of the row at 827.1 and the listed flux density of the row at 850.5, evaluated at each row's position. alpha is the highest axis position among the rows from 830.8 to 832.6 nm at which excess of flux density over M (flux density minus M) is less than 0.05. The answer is 832.5 nm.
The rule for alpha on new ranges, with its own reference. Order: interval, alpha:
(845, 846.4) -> 846.0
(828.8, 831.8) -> 831.6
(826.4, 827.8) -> 827.7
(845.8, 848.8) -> 848.1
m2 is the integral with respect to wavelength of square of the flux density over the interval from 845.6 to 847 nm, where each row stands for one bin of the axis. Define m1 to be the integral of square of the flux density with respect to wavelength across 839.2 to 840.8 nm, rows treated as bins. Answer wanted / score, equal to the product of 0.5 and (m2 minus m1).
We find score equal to -11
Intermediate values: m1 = 117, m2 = 95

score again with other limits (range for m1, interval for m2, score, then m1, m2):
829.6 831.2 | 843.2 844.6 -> -20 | 139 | 99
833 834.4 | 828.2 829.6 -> 7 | 110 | 124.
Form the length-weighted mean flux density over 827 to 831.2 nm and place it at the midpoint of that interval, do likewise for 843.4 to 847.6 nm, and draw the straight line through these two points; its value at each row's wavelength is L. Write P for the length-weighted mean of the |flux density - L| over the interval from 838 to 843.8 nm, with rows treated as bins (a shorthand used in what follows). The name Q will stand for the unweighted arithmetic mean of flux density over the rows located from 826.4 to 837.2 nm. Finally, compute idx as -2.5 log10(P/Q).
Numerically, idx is 3.1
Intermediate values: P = 0.52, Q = 9.07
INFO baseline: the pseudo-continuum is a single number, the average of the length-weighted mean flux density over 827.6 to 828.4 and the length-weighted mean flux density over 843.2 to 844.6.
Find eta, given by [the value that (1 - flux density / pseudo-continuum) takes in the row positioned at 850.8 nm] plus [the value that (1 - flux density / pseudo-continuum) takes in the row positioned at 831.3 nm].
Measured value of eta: 0.05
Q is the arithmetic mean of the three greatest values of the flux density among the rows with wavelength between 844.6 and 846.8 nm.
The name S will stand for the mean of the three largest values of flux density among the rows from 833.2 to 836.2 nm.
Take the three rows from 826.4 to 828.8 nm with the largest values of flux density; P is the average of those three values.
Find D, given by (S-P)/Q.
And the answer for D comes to -0.021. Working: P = 9.6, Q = 9.20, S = 9.39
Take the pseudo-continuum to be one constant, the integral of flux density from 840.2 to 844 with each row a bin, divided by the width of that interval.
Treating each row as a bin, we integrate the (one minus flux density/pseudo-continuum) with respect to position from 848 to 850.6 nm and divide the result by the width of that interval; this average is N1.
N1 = 0.048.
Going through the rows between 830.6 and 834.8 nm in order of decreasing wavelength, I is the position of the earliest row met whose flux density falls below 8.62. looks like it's 834.3 nm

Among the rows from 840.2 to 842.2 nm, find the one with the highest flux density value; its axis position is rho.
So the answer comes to 841.5 nm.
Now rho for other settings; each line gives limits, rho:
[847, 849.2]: 848.7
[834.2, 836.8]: 835.5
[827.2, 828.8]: 828.6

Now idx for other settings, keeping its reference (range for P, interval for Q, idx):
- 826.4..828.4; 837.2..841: 3.3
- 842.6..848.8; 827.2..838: 3.2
